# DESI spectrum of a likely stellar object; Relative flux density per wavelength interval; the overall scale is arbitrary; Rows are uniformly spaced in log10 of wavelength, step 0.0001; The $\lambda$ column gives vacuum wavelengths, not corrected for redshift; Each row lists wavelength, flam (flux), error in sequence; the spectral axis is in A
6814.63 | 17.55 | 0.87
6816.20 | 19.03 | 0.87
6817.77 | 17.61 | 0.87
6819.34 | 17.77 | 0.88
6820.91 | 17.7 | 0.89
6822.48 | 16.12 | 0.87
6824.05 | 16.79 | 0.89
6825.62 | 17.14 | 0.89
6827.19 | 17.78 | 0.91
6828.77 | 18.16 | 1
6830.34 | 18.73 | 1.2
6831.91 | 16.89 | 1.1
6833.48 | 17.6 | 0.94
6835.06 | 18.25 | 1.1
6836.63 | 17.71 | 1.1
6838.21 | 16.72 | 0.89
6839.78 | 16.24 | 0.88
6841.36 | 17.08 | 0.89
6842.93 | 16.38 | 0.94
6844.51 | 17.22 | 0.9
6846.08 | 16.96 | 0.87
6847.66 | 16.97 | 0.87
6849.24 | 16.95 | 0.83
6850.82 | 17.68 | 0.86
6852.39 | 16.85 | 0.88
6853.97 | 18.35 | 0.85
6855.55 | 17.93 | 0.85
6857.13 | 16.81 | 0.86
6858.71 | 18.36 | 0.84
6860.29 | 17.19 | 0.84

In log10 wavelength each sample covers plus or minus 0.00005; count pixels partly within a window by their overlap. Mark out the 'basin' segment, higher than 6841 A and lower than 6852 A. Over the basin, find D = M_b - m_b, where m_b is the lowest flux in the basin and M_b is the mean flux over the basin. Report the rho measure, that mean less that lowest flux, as 0.65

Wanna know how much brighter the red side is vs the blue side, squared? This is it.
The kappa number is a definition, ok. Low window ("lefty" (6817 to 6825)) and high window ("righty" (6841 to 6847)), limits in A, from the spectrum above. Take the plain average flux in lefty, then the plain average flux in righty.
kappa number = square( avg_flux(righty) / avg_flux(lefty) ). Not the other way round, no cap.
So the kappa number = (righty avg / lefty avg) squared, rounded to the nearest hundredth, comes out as 0.97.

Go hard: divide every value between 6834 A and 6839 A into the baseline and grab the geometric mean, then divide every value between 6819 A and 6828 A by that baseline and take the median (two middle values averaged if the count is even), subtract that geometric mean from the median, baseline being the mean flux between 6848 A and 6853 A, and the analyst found 0.04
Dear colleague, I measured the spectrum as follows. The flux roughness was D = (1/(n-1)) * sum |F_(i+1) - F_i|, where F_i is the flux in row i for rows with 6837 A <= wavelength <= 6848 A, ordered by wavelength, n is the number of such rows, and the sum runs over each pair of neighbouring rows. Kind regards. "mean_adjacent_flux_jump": 0.52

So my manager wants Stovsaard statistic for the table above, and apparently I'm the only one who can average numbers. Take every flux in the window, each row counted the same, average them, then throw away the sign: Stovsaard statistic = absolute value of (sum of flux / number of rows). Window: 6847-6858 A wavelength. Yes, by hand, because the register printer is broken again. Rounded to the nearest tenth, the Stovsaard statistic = 17.4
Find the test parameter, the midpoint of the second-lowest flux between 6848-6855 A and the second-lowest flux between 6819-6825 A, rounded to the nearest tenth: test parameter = 16.9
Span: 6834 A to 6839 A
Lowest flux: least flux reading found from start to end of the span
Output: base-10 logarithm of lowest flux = 1.22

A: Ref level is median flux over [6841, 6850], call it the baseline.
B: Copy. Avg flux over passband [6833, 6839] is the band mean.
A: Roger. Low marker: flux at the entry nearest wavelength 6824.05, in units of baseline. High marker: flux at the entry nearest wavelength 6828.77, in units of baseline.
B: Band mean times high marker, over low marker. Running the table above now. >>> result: 19.0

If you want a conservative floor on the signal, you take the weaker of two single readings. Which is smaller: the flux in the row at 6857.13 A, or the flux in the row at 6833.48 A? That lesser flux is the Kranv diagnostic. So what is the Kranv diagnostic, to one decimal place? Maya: 16.8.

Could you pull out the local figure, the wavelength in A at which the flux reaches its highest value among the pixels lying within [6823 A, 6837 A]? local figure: 6830.34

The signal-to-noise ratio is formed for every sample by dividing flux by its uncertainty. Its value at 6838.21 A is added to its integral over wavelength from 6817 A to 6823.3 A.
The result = 143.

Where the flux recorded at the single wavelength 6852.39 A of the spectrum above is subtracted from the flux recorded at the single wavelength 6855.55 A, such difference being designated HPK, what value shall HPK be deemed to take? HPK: 1.1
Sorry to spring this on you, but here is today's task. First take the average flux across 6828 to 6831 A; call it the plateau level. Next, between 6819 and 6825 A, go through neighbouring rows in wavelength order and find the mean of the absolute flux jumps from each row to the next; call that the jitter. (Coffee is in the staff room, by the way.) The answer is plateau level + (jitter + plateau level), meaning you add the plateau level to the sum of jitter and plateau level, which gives 37.7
